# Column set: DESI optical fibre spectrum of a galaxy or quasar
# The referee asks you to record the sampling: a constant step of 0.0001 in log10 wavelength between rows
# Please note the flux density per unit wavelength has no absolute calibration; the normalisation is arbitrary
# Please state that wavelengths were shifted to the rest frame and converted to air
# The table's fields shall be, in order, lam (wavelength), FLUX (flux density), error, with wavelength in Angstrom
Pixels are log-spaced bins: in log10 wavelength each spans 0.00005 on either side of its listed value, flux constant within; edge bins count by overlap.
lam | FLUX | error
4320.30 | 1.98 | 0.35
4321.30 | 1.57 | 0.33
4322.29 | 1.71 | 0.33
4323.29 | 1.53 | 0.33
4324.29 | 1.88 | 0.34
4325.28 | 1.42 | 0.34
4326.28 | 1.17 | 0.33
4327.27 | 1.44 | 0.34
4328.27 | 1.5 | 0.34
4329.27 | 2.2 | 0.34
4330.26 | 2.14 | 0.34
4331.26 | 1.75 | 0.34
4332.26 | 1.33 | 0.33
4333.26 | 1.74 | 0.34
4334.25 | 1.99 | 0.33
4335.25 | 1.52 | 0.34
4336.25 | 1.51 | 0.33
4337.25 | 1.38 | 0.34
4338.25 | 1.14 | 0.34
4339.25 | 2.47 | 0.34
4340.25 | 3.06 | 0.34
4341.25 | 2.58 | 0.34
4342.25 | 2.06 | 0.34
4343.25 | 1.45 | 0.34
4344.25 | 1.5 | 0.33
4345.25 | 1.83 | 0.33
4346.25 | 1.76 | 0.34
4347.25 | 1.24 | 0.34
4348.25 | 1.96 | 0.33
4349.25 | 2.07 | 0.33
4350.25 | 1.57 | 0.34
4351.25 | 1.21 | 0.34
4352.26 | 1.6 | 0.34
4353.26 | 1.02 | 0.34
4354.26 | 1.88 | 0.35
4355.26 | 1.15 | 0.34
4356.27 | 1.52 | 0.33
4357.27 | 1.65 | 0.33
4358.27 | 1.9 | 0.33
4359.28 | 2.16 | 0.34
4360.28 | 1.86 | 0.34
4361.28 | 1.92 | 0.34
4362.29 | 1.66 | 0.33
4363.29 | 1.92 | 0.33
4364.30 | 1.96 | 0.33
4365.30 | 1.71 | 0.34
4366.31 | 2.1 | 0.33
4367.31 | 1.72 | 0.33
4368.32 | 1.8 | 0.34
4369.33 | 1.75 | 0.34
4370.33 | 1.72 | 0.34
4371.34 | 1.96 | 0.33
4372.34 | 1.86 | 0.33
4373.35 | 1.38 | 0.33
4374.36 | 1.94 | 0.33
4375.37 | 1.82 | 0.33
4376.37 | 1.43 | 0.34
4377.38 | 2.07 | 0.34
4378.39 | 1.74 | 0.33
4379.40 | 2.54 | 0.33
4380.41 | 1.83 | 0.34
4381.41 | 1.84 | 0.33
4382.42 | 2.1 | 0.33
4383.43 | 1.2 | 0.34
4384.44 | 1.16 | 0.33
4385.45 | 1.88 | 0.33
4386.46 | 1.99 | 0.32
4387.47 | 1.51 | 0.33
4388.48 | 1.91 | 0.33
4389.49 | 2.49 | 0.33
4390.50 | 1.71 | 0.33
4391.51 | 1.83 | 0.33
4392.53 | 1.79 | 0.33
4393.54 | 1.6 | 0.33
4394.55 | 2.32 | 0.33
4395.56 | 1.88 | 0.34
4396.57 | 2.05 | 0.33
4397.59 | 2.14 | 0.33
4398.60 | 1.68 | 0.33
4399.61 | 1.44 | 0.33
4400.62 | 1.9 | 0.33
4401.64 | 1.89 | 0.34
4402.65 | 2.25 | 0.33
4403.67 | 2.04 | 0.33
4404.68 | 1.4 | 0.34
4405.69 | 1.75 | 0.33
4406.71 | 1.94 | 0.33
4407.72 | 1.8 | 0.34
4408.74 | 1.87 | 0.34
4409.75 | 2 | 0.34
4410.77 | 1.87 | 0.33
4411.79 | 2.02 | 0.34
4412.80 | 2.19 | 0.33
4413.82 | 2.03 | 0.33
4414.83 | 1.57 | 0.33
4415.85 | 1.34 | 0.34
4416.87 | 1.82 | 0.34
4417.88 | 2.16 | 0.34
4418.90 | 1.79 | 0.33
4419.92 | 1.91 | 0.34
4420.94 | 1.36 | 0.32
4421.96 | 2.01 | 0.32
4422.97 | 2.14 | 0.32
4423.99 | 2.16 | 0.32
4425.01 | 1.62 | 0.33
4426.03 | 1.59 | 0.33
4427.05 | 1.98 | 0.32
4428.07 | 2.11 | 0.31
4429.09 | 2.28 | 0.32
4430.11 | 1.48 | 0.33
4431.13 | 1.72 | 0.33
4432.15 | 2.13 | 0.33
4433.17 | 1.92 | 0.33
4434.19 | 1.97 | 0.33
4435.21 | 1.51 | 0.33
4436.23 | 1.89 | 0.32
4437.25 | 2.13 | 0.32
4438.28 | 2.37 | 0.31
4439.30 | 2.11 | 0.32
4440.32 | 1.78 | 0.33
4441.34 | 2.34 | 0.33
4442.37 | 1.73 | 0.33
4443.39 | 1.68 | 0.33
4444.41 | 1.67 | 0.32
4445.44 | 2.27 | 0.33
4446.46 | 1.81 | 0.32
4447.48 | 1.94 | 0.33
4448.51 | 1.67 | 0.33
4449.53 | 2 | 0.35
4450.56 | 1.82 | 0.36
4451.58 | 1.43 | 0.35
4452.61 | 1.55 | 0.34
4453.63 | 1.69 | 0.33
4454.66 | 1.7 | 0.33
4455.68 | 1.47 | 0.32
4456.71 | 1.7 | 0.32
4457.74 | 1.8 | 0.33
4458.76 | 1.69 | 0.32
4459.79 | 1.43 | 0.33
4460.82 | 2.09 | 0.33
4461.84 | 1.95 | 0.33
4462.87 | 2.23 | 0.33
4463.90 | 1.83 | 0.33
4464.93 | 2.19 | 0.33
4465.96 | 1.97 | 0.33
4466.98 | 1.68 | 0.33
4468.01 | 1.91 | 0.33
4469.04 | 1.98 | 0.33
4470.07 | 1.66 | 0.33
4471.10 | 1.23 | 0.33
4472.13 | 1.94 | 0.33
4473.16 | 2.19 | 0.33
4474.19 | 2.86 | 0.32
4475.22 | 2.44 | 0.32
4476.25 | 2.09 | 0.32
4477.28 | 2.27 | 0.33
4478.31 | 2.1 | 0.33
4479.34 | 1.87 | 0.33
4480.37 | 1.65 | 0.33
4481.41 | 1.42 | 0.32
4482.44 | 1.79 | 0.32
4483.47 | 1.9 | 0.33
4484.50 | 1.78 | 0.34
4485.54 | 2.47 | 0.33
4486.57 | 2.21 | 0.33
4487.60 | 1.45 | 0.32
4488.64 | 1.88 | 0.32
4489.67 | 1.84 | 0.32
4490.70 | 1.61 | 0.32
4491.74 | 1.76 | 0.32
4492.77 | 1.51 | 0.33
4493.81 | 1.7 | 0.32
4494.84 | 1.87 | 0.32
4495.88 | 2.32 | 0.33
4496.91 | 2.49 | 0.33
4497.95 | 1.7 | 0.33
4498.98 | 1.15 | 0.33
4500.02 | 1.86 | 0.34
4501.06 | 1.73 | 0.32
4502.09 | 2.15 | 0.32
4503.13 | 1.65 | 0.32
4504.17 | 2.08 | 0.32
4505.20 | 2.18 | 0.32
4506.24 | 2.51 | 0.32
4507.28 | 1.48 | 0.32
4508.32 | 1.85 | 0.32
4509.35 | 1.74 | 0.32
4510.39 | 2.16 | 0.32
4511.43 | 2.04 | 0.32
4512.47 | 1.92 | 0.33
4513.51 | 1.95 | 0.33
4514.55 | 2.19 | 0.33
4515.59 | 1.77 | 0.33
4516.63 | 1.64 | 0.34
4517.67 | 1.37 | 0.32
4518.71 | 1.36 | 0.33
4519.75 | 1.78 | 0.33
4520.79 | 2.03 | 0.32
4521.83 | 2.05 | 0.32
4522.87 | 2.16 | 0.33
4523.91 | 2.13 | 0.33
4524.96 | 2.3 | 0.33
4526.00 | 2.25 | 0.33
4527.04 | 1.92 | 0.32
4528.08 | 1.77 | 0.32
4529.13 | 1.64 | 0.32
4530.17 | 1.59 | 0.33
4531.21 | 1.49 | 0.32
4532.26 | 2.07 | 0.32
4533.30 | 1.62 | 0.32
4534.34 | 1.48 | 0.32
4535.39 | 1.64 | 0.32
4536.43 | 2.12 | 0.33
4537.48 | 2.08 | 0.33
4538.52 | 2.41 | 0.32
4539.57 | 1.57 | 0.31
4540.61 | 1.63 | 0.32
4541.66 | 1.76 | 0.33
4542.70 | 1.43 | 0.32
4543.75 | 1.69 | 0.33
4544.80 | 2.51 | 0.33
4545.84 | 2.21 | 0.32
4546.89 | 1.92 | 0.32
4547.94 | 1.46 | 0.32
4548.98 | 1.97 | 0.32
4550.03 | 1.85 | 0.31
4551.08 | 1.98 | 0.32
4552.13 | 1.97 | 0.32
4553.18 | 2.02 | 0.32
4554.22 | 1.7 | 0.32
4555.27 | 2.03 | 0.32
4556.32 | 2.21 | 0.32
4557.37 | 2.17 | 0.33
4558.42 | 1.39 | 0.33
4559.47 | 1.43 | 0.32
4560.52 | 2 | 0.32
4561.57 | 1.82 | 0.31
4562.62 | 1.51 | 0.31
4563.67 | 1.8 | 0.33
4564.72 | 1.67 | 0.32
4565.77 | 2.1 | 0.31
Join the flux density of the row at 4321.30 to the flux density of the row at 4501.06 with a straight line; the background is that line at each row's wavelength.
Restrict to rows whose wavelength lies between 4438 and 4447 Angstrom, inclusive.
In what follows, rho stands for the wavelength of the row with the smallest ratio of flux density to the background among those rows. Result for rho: 4444.41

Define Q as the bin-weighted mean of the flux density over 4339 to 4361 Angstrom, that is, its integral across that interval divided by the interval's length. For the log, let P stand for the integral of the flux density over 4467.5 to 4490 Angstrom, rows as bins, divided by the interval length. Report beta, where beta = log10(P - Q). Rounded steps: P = 1.95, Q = 1.79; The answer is -0.8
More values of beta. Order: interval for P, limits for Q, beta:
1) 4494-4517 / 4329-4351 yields -1.0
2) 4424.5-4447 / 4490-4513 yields -1.5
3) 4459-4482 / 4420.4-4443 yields -1.6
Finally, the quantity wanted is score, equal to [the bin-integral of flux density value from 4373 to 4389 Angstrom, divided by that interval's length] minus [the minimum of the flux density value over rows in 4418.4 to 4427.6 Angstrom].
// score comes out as 0.42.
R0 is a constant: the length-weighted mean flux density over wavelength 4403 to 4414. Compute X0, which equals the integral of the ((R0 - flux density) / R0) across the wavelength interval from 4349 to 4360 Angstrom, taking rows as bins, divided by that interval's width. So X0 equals 0.16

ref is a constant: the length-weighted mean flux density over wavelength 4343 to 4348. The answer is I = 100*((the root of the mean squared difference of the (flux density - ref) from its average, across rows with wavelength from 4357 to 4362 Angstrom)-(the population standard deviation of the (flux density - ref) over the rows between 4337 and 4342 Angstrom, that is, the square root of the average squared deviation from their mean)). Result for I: -58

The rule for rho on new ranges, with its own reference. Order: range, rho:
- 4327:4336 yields 4332.26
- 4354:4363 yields 4355.26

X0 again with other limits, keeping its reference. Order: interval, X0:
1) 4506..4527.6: -0.01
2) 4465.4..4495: 0.00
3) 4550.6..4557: -0.05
